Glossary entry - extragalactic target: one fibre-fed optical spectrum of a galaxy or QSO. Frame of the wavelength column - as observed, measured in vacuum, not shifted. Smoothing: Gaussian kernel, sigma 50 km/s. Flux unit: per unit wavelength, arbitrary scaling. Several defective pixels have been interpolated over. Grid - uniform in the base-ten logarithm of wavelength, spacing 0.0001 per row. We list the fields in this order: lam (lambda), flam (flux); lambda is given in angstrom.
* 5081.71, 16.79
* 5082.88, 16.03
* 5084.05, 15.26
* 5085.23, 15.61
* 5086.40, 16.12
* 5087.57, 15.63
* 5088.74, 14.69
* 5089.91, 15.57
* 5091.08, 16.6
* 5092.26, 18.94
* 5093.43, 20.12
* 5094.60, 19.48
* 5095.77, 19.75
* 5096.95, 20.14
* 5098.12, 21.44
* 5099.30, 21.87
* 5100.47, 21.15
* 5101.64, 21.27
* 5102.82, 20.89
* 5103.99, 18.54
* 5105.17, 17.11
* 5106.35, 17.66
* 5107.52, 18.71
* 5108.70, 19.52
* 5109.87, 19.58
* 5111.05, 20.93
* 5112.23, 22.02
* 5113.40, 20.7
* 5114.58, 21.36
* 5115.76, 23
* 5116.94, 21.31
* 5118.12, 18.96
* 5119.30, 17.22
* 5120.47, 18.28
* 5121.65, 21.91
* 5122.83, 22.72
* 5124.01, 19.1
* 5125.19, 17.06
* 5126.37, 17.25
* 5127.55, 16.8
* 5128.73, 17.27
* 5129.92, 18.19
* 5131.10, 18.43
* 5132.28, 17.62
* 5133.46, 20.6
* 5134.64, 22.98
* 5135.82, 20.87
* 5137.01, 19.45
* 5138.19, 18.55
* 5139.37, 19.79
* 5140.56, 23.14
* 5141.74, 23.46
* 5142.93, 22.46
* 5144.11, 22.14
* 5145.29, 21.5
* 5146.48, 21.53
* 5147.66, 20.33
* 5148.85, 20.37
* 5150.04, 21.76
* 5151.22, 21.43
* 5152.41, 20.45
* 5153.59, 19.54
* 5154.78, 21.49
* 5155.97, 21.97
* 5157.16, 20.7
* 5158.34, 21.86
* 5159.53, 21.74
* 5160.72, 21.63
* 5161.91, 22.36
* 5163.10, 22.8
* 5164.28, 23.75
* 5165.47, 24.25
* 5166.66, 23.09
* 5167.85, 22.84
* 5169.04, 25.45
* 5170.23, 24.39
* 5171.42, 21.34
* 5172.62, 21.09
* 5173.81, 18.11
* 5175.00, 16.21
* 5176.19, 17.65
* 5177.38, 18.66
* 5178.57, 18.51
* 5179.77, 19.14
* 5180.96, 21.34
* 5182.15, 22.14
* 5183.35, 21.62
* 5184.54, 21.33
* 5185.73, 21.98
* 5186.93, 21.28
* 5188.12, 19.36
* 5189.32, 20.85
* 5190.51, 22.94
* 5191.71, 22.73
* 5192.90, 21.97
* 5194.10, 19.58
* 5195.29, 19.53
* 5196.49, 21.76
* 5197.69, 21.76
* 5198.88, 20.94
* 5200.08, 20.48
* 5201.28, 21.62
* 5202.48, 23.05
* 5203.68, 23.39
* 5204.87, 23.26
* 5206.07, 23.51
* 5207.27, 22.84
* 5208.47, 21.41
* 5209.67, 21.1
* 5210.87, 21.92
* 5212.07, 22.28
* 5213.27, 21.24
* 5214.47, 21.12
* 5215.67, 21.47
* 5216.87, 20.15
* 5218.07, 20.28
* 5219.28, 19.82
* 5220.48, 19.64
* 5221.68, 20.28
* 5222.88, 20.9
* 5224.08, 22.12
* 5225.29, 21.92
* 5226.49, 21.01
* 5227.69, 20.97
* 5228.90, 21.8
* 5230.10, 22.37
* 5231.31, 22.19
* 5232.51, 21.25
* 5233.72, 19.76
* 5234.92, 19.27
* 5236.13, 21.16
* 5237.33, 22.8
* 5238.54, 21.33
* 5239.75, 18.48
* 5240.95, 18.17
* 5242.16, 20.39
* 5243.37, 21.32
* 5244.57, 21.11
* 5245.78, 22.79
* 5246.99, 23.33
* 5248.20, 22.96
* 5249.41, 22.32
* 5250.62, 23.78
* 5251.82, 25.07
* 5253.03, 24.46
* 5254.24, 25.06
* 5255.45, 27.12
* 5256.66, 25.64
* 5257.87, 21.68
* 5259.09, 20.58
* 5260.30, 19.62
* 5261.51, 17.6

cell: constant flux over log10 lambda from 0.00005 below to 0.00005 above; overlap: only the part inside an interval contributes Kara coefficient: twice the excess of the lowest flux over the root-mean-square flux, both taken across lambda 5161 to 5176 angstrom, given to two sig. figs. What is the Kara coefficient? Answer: -12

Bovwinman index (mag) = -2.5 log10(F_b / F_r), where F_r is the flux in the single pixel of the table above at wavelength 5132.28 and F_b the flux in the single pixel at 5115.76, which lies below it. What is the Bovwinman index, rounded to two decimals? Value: -0.29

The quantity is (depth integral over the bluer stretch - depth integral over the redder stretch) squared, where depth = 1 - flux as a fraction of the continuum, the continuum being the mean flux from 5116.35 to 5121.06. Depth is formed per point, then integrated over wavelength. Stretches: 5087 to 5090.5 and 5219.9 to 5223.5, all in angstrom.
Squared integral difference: 0.86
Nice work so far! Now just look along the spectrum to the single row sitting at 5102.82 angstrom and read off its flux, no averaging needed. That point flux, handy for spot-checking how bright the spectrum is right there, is 20.89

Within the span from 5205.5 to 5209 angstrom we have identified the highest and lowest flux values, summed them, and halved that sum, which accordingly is 22.5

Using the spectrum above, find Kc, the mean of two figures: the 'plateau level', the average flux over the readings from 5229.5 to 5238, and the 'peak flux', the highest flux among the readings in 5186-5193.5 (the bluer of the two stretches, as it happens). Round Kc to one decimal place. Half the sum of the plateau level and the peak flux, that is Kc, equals 22.1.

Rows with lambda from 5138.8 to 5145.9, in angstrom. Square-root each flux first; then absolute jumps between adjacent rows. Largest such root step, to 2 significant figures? 0.36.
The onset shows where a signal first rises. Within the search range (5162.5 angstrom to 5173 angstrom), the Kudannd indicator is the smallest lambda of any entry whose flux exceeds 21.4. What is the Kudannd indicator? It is 5163.10 angstrom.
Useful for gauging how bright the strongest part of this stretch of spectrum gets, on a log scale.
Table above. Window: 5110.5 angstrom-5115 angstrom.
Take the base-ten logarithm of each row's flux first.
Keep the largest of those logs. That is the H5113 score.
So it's 1.34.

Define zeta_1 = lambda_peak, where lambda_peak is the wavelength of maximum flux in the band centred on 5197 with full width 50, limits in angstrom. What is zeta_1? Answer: 5206.07 angstrom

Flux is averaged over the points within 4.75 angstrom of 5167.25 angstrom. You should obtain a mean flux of 23.5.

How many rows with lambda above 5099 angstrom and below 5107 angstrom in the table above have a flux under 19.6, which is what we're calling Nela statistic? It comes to 3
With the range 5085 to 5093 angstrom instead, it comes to 7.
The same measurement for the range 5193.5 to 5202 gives 2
